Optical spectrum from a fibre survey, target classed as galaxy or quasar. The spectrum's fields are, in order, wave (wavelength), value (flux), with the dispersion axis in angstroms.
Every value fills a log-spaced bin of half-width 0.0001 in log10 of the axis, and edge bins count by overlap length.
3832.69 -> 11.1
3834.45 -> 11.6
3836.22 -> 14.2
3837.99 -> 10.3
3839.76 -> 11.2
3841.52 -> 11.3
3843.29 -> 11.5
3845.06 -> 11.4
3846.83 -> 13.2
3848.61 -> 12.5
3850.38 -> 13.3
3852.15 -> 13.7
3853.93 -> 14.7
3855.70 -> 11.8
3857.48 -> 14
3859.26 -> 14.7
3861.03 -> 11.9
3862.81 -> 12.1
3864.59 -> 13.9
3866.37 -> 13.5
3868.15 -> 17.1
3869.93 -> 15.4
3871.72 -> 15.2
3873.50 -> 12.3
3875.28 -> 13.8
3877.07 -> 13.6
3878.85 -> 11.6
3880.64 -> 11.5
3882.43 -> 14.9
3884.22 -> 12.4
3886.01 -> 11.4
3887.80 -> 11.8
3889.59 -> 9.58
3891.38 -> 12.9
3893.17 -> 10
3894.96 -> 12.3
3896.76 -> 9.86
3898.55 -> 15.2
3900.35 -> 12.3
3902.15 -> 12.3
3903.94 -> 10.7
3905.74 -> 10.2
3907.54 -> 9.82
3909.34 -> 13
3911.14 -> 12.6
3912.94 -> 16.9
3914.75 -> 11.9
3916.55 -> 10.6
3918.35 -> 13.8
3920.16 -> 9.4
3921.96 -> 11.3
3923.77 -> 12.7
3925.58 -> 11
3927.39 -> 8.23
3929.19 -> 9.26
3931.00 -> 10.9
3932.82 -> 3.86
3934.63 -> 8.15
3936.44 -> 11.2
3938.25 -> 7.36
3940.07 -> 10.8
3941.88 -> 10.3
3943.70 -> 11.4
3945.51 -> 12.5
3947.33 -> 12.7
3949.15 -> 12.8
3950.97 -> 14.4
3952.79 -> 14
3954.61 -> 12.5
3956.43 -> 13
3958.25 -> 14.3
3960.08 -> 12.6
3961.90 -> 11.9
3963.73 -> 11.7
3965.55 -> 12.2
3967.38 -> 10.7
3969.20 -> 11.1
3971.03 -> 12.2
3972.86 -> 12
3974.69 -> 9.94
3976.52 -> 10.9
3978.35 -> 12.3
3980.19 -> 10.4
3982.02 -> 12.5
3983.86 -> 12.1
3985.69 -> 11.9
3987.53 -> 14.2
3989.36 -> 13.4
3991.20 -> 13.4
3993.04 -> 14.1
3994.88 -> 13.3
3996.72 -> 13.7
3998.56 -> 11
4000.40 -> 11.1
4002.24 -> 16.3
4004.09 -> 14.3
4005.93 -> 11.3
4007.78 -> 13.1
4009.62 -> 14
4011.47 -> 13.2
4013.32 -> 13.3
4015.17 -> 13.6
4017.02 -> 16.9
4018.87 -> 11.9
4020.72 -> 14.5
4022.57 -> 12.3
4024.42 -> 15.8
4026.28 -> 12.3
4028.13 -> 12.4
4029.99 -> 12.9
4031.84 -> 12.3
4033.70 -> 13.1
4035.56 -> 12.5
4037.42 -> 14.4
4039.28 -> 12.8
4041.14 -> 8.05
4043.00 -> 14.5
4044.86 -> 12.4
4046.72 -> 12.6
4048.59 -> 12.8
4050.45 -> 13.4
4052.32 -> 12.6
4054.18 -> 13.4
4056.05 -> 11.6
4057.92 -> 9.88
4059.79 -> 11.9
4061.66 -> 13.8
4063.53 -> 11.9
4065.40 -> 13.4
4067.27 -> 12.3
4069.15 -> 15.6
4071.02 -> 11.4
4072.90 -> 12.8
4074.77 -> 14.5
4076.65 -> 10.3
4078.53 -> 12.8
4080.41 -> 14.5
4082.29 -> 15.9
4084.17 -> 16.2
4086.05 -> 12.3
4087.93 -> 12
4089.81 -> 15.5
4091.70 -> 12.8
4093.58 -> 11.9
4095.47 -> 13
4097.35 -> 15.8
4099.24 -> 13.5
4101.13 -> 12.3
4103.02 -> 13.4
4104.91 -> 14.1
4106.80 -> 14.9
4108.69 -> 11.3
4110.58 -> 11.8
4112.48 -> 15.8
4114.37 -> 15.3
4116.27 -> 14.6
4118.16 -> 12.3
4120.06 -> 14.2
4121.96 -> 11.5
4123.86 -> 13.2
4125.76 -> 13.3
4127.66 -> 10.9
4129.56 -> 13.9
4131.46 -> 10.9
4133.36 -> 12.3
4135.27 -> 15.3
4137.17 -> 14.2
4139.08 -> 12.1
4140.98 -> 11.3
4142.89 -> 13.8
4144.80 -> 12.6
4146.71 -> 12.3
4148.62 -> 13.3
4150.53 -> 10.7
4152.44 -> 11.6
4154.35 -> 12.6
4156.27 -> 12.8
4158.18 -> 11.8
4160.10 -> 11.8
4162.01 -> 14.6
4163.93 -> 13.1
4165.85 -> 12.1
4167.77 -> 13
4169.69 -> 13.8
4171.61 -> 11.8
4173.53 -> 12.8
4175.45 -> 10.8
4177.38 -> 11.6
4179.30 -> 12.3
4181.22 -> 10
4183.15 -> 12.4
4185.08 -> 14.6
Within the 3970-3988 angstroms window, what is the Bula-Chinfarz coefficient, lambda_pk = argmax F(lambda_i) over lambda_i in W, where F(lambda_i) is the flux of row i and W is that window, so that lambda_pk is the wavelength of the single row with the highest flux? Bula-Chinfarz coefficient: 3987.53 angstroms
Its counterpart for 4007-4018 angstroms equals 4017.02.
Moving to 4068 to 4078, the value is 4069.15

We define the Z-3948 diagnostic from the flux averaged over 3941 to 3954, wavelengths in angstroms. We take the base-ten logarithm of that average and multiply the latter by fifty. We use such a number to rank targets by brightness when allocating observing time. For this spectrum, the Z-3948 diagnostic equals 55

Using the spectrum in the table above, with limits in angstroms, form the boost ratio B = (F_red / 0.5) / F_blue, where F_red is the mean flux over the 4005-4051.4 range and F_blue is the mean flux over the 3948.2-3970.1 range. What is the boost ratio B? 2.07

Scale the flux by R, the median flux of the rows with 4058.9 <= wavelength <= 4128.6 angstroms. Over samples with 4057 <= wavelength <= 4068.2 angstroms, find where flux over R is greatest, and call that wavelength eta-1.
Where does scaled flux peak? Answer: 4061.66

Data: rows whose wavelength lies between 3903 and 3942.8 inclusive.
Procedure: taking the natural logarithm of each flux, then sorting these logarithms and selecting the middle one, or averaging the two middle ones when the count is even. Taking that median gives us 2.37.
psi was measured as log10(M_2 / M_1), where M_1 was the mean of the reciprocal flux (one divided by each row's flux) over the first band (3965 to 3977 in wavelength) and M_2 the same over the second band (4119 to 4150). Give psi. -0.05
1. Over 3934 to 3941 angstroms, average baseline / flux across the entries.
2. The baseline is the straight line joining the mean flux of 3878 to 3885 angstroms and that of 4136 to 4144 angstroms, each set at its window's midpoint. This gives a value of 1.39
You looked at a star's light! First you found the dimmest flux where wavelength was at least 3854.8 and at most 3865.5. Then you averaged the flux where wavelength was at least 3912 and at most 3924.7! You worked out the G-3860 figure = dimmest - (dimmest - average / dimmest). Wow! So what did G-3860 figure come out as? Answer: 1.0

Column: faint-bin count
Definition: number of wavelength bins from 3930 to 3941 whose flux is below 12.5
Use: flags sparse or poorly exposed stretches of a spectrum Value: 6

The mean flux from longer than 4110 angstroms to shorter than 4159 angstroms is 12.9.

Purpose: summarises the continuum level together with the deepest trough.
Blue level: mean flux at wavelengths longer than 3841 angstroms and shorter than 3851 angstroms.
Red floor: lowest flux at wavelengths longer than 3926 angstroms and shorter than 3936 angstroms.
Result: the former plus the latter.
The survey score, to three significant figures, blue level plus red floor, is 16.1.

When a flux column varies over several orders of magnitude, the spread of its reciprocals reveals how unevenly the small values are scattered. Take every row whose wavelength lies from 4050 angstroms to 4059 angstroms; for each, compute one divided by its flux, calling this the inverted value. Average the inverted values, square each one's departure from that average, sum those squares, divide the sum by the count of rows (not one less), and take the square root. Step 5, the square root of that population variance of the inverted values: 0.0100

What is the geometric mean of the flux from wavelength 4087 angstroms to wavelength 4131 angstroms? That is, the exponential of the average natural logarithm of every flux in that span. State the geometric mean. 13.3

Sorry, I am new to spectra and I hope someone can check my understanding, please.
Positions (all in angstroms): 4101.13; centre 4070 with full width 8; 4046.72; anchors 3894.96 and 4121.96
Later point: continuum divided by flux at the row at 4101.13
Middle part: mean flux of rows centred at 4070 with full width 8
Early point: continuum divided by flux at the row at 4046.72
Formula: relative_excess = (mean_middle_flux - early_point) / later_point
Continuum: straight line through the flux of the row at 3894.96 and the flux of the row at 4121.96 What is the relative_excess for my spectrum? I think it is 12.9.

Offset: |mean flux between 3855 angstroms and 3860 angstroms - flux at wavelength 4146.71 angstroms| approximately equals 1.2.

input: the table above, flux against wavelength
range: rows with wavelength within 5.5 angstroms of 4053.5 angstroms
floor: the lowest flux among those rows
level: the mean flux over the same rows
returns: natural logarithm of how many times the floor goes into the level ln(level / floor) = 0.22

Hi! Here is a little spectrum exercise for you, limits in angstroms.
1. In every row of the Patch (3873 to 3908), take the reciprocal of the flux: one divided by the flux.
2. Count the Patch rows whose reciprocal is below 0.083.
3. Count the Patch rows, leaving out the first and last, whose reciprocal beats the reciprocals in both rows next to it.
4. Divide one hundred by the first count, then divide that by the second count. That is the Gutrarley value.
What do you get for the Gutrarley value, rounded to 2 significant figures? 2.0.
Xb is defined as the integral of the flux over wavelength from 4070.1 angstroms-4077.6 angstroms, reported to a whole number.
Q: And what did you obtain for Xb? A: 92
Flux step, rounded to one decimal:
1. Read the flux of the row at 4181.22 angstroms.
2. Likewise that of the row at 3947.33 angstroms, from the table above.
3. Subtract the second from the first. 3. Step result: -2.7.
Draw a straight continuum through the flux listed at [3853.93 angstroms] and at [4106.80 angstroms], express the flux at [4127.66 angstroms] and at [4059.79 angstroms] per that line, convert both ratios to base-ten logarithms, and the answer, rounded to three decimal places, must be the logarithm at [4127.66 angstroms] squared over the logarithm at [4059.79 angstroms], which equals -0.192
